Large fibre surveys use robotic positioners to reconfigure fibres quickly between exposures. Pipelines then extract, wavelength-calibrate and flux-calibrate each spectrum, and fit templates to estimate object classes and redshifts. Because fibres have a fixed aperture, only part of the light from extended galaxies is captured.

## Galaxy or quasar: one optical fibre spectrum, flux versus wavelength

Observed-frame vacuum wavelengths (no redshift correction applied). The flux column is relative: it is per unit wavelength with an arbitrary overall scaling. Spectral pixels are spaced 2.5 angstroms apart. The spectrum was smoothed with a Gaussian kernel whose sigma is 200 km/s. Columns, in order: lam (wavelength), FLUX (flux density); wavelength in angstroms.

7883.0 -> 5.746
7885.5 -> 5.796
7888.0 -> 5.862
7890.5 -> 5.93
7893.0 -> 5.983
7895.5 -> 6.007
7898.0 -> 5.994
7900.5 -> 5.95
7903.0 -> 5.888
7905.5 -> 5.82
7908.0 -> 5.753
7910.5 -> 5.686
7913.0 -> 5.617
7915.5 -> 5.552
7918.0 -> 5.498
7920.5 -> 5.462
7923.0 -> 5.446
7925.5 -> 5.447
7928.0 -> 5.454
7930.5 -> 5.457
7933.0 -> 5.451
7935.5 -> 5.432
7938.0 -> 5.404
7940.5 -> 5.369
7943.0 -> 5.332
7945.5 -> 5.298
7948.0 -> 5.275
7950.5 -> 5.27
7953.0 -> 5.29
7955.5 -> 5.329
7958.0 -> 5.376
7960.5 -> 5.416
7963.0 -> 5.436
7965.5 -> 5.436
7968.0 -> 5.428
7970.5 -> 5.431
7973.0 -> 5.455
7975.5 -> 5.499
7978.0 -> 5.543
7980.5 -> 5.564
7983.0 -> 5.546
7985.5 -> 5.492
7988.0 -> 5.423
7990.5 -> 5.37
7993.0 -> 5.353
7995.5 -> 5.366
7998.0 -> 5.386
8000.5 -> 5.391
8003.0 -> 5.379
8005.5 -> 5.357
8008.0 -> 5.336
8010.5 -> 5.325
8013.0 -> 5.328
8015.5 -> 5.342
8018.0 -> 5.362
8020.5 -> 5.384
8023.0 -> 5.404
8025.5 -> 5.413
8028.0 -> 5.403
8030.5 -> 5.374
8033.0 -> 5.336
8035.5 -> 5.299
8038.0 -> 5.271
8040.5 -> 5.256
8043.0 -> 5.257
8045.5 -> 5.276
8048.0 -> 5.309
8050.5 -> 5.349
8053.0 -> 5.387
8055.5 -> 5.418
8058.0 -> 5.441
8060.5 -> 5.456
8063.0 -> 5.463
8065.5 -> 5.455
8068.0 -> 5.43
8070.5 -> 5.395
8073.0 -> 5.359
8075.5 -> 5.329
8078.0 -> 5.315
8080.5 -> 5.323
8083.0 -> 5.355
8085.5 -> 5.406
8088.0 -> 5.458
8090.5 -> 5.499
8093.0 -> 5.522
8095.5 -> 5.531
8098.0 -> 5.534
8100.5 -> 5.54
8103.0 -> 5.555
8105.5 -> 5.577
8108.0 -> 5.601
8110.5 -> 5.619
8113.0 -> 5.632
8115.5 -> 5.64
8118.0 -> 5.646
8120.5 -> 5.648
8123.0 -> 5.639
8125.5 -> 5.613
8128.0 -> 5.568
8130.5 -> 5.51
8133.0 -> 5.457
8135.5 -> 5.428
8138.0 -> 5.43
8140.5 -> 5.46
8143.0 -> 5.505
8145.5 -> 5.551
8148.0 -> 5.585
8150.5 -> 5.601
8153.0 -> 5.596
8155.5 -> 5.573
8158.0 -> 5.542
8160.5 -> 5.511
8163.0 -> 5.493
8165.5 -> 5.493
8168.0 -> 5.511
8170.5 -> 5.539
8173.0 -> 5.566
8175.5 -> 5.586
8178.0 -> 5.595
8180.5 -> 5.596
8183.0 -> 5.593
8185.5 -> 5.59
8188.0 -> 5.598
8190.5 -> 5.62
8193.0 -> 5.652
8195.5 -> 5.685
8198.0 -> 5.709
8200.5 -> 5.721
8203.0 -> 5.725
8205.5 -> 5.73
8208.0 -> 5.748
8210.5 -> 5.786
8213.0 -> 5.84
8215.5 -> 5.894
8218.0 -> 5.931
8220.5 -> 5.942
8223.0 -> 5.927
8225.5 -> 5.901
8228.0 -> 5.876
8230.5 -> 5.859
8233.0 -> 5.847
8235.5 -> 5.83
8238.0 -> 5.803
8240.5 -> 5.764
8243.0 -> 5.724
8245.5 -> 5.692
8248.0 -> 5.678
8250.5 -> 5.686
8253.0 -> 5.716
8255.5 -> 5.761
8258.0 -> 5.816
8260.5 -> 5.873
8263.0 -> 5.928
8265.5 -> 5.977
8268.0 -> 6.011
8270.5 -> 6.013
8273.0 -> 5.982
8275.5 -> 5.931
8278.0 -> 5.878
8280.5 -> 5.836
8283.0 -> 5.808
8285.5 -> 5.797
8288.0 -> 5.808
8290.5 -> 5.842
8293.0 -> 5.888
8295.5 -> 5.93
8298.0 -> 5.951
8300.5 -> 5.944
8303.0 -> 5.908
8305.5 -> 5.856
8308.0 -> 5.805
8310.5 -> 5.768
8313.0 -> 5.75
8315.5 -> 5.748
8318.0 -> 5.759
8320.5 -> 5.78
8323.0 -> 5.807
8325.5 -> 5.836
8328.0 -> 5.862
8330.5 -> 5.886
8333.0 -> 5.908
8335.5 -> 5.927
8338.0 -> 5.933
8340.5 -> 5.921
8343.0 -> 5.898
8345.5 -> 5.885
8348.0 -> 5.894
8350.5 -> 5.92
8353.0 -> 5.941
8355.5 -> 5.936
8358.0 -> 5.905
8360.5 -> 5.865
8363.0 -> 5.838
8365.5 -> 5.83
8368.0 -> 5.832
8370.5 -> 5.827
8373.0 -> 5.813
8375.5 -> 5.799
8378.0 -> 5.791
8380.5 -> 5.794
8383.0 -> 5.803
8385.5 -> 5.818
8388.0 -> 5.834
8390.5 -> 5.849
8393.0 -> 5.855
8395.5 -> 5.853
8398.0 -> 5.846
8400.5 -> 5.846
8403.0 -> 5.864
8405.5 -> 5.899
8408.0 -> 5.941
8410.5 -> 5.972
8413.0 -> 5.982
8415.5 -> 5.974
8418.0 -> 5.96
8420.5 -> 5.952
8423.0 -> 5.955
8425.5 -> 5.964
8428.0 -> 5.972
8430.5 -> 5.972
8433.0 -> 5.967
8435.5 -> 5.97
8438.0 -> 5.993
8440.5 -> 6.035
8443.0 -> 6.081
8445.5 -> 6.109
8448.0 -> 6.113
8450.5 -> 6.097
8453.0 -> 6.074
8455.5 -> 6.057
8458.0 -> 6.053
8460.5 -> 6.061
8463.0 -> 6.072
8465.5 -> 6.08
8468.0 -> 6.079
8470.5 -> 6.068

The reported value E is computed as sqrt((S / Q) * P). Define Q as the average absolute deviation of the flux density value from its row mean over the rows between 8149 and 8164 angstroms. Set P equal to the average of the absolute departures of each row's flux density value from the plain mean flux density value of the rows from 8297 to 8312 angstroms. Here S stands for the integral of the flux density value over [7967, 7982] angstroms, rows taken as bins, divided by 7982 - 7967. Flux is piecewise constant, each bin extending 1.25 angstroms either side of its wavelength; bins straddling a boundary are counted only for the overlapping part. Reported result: 3.0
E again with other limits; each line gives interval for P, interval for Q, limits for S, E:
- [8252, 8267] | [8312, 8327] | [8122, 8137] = 4.0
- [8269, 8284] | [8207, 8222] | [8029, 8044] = 2.3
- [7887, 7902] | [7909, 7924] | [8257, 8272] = 1.8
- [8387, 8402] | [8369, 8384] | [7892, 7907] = 1.7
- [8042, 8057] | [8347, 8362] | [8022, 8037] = 3.5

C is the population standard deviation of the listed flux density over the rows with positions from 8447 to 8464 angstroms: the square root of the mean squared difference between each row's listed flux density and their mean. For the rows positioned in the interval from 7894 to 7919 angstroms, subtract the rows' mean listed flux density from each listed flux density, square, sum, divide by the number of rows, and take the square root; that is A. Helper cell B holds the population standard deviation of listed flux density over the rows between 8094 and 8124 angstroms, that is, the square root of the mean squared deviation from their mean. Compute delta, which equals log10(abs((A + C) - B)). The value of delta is -0.8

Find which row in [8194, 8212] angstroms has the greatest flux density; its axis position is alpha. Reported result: 8210.5 angstroms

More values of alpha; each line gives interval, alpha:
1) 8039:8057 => 8055.5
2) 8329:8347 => 8338.0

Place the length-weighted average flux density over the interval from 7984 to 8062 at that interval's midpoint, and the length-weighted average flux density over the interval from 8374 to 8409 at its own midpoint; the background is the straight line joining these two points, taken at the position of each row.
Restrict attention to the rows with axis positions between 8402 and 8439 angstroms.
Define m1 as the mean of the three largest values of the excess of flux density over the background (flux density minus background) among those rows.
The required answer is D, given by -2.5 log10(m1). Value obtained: 2.4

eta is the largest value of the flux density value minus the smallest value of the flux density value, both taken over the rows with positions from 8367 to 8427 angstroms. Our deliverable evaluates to 0.19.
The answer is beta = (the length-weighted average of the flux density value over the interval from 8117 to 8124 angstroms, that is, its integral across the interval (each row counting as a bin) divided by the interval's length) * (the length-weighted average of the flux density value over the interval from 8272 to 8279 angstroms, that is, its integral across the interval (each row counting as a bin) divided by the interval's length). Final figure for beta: 33.5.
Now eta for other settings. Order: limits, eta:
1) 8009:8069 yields 0.21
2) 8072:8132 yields 0.33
